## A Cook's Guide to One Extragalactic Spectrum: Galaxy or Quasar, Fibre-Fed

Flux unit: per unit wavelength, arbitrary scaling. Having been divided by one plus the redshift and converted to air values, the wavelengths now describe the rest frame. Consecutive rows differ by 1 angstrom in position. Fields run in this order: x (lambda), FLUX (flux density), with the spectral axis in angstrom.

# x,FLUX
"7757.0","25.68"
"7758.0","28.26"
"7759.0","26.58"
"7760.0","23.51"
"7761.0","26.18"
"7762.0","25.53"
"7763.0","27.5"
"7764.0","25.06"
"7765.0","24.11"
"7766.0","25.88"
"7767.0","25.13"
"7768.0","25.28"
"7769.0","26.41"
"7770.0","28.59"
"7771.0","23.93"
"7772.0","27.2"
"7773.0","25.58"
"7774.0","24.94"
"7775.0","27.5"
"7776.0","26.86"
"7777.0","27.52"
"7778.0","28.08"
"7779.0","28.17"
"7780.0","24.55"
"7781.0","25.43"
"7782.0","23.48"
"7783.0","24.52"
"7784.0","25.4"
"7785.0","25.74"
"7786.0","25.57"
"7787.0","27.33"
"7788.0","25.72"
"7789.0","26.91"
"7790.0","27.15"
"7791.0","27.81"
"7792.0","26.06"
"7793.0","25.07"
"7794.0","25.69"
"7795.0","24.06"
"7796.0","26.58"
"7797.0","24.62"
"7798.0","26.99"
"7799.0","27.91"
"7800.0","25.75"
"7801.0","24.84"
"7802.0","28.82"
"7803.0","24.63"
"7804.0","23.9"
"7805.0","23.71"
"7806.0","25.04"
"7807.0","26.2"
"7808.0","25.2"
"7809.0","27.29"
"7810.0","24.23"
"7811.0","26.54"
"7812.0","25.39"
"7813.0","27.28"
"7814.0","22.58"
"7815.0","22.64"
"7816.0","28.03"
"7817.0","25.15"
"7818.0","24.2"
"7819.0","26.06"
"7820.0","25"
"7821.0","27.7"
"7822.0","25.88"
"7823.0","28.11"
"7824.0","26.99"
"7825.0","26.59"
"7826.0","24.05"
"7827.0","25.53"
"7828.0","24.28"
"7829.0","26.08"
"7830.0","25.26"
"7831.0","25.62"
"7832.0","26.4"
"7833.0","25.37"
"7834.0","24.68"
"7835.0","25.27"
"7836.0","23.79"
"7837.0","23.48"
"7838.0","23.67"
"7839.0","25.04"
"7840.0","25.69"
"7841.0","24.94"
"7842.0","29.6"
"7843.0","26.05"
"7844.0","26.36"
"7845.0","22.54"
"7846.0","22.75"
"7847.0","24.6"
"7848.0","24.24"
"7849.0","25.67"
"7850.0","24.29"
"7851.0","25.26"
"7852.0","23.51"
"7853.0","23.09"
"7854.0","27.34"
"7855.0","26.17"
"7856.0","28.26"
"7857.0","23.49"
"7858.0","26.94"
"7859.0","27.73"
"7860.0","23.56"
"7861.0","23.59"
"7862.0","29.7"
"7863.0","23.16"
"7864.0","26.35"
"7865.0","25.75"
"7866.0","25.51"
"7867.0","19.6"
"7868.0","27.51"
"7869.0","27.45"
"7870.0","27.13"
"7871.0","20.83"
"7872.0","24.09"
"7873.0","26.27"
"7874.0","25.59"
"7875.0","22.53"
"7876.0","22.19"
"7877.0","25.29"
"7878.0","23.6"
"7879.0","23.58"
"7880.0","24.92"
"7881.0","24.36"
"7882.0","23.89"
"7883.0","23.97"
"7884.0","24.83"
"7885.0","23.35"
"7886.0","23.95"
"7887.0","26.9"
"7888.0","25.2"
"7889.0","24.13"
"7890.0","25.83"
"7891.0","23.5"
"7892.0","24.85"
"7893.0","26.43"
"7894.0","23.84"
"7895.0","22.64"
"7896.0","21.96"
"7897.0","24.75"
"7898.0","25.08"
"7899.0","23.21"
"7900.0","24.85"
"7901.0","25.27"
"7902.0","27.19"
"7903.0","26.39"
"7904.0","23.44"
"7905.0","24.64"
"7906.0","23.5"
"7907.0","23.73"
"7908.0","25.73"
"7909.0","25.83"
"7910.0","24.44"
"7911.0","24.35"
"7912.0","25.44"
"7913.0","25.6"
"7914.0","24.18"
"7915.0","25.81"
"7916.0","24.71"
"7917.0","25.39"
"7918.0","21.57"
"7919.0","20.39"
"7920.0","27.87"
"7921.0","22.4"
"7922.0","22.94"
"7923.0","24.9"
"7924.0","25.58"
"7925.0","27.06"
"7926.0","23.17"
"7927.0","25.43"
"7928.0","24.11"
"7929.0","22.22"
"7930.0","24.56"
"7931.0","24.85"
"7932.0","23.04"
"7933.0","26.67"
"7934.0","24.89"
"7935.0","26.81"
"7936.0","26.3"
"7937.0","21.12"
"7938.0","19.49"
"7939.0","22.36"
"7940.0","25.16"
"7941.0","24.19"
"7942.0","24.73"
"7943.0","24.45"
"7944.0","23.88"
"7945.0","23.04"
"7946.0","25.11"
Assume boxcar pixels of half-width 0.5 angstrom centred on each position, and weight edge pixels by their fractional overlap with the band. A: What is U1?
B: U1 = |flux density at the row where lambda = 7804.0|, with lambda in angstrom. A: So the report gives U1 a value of 23.9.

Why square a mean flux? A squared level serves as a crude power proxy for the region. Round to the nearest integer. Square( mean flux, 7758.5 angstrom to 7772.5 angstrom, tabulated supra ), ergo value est 664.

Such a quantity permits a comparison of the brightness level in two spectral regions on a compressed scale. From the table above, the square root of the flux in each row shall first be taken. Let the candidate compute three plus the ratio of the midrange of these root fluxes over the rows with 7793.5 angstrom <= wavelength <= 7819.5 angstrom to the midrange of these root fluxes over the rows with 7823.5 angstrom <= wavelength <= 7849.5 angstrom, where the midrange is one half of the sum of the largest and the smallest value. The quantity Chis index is 3.99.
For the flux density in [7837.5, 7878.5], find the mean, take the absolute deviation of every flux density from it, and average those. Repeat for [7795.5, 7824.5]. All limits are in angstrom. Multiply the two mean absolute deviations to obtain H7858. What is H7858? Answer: 2.35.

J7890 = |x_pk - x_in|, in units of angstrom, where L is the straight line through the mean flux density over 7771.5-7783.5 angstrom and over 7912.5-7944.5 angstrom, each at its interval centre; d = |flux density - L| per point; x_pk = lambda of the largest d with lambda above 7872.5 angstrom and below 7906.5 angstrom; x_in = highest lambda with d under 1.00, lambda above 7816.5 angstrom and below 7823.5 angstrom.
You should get 54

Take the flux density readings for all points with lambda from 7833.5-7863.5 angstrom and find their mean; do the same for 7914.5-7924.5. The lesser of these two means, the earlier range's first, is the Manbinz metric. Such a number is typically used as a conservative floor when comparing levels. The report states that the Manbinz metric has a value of 24.2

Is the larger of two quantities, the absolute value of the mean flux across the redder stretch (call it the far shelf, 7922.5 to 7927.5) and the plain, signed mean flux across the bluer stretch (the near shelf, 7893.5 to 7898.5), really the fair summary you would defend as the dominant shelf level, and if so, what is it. 25.23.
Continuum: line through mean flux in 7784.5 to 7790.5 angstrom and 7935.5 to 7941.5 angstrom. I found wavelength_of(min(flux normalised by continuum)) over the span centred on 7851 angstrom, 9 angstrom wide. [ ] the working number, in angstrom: 7853.0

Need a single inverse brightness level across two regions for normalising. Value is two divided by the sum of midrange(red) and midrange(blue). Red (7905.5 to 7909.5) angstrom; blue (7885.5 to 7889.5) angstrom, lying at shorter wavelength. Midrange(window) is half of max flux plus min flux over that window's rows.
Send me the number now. 0.0399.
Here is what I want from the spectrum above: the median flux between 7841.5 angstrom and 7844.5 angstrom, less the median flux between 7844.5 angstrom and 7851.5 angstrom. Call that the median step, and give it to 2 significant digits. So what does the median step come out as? 2.1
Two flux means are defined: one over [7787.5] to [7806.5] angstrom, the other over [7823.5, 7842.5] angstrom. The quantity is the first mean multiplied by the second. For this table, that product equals 656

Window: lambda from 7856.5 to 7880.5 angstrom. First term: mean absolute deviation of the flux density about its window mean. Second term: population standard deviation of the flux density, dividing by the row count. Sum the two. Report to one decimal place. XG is 4.2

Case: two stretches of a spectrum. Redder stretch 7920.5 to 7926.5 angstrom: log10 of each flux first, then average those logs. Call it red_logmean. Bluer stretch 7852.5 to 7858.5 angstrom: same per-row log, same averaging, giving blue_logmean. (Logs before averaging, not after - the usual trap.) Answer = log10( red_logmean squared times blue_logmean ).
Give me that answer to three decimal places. 0.433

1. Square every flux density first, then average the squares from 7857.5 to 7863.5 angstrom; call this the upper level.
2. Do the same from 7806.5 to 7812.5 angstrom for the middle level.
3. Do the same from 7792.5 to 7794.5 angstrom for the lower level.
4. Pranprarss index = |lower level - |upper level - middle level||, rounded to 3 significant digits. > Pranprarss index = 641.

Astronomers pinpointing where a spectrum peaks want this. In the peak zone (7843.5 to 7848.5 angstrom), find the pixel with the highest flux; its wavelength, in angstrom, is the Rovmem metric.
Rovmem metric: 7844.0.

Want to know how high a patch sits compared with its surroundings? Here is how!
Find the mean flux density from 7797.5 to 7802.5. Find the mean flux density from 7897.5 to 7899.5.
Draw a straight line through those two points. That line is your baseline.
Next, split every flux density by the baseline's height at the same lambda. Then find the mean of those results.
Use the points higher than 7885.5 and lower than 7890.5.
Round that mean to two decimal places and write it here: 1.03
